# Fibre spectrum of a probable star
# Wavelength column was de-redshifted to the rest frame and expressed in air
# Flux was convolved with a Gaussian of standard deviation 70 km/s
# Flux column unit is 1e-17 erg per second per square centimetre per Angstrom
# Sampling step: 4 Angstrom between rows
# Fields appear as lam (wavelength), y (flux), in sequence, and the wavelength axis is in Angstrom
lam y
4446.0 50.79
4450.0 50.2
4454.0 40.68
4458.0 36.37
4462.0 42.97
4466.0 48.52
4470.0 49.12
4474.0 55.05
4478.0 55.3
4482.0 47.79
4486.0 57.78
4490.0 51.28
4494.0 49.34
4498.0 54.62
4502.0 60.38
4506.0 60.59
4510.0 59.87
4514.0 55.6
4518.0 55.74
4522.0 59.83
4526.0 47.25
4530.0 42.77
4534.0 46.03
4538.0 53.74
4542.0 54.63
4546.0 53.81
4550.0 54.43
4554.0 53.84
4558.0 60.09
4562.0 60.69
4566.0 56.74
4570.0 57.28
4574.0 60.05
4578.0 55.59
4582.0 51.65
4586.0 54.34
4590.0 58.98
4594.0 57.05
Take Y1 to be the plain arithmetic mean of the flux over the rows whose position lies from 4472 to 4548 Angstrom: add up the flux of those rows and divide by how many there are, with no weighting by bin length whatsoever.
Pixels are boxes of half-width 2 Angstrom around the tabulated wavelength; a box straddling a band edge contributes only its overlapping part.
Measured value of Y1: 53.8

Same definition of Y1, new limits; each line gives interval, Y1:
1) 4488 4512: 56.0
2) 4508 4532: 53.5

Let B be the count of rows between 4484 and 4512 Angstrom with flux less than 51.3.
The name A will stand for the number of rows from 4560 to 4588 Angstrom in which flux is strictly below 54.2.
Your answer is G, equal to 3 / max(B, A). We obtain 1.50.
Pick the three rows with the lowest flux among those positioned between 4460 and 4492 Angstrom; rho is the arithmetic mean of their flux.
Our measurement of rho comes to 46.4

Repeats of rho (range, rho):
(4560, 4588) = 53.9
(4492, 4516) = 53.2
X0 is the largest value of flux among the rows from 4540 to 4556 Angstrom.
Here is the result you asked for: 54.63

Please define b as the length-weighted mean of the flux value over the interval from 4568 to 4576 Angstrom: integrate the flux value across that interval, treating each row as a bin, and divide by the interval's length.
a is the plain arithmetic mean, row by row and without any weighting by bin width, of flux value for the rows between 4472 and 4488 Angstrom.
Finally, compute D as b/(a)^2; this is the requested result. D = 0.020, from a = 54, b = 59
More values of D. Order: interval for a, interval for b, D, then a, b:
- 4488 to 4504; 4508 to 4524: 0.020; 54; 58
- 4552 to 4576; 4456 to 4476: 0.014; 58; 46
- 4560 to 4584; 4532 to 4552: 0.016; 57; 53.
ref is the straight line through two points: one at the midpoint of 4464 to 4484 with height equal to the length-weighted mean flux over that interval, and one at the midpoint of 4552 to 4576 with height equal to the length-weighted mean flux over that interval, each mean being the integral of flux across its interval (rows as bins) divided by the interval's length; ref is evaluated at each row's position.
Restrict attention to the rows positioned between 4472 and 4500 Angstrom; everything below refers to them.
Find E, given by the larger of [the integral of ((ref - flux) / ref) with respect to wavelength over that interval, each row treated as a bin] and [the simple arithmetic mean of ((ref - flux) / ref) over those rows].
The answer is -0.02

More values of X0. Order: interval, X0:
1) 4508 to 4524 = 59.87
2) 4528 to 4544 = 54.63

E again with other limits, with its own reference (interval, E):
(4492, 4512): -0.07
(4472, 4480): -0.08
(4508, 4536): 1.20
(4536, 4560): 0.76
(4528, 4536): 1.62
